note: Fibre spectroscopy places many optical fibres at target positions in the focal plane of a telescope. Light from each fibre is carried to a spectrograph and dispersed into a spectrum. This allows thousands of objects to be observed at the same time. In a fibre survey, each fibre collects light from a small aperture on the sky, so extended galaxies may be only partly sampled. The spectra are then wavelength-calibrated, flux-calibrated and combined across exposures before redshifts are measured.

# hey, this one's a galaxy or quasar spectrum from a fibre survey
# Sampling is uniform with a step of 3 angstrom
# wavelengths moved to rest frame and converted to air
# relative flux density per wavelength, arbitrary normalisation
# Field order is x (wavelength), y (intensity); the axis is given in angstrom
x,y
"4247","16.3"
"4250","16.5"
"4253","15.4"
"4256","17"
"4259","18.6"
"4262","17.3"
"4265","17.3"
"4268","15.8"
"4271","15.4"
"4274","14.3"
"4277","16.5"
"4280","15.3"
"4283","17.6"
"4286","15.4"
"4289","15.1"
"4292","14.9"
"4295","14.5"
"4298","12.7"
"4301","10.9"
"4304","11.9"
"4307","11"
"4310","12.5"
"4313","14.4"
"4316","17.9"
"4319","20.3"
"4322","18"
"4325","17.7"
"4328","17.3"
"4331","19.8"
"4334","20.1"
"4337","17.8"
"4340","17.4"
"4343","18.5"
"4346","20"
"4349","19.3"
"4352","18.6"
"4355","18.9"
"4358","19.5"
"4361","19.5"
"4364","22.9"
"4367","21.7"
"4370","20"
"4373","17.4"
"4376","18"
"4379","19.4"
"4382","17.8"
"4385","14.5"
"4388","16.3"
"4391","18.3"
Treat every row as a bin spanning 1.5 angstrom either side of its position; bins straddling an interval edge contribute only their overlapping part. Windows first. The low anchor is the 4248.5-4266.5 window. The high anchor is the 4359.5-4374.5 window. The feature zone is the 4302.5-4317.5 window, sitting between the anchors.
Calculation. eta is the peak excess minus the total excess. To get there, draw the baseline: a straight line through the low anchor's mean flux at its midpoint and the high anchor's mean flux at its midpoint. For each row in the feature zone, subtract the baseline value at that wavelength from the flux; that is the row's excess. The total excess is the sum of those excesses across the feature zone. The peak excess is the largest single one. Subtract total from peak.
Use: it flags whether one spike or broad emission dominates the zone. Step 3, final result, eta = 24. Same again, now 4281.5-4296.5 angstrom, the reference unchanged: 12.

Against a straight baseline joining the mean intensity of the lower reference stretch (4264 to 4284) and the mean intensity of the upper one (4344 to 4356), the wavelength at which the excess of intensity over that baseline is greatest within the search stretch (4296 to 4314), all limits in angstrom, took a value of 4313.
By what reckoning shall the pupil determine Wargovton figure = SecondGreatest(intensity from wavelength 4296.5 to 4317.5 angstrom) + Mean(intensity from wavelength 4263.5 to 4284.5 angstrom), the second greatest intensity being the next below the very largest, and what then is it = 30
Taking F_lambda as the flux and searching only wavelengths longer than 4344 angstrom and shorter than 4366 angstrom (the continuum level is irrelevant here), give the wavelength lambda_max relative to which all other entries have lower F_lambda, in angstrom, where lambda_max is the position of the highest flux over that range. 4364 angstrom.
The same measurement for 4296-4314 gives 4313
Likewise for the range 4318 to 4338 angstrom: 4319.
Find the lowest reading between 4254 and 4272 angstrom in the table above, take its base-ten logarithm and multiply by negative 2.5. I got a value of -2.97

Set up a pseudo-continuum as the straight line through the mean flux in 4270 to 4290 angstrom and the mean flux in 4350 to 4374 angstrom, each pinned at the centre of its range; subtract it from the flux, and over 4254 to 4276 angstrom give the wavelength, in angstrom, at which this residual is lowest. 4274 angstrom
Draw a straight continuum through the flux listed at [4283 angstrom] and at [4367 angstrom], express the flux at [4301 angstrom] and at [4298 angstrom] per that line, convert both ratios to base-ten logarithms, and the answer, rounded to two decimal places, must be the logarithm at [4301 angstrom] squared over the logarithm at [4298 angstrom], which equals -0.33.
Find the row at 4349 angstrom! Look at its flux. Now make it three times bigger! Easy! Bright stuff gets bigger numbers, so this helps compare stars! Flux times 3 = 58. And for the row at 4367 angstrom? 65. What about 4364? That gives 69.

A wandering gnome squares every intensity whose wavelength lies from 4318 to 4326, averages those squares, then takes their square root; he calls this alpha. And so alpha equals 18.7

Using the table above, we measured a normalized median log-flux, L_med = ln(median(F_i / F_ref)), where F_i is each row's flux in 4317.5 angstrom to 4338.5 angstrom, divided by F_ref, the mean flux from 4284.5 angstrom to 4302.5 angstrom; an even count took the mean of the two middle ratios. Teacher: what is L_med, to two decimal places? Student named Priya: 0.26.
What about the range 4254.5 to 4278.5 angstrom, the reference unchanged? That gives 0.19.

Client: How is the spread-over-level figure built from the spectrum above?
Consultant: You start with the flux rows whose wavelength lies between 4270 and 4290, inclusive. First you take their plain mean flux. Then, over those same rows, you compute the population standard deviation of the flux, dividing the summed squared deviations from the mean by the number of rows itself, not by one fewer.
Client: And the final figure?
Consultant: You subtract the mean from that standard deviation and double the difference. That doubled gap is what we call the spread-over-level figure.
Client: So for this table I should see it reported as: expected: -29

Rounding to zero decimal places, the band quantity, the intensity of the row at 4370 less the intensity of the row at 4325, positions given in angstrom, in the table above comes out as 2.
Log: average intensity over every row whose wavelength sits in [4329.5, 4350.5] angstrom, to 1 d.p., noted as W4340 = 19.0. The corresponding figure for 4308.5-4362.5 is 18.2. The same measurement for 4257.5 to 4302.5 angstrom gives 15.4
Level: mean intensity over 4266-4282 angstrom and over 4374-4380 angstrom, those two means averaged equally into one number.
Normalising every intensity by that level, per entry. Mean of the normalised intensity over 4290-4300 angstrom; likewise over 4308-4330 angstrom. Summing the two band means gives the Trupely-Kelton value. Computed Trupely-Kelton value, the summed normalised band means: 1.8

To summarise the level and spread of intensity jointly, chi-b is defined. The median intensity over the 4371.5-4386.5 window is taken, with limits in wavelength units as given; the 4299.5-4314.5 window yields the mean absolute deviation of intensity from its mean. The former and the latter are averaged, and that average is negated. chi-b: -9.4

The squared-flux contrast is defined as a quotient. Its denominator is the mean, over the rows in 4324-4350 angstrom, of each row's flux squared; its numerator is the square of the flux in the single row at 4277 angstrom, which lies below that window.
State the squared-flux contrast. 0.78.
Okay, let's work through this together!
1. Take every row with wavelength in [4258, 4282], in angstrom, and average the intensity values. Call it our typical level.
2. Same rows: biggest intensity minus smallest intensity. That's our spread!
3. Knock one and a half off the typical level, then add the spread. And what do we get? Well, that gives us 19.1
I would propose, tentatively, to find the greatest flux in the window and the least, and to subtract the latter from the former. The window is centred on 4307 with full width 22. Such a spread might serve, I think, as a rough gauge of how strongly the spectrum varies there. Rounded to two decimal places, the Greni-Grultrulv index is 7.00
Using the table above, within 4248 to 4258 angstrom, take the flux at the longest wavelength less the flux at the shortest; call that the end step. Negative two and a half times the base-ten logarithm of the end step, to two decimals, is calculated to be 0.75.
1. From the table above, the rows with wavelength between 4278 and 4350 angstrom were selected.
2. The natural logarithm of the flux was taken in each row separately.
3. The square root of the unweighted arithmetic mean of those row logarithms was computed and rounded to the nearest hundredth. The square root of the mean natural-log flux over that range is 1.66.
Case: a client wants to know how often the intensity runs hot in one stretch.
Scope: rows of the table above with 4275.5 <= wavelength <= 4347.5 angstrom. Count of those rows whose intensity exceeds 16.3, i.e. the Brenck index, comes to 13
